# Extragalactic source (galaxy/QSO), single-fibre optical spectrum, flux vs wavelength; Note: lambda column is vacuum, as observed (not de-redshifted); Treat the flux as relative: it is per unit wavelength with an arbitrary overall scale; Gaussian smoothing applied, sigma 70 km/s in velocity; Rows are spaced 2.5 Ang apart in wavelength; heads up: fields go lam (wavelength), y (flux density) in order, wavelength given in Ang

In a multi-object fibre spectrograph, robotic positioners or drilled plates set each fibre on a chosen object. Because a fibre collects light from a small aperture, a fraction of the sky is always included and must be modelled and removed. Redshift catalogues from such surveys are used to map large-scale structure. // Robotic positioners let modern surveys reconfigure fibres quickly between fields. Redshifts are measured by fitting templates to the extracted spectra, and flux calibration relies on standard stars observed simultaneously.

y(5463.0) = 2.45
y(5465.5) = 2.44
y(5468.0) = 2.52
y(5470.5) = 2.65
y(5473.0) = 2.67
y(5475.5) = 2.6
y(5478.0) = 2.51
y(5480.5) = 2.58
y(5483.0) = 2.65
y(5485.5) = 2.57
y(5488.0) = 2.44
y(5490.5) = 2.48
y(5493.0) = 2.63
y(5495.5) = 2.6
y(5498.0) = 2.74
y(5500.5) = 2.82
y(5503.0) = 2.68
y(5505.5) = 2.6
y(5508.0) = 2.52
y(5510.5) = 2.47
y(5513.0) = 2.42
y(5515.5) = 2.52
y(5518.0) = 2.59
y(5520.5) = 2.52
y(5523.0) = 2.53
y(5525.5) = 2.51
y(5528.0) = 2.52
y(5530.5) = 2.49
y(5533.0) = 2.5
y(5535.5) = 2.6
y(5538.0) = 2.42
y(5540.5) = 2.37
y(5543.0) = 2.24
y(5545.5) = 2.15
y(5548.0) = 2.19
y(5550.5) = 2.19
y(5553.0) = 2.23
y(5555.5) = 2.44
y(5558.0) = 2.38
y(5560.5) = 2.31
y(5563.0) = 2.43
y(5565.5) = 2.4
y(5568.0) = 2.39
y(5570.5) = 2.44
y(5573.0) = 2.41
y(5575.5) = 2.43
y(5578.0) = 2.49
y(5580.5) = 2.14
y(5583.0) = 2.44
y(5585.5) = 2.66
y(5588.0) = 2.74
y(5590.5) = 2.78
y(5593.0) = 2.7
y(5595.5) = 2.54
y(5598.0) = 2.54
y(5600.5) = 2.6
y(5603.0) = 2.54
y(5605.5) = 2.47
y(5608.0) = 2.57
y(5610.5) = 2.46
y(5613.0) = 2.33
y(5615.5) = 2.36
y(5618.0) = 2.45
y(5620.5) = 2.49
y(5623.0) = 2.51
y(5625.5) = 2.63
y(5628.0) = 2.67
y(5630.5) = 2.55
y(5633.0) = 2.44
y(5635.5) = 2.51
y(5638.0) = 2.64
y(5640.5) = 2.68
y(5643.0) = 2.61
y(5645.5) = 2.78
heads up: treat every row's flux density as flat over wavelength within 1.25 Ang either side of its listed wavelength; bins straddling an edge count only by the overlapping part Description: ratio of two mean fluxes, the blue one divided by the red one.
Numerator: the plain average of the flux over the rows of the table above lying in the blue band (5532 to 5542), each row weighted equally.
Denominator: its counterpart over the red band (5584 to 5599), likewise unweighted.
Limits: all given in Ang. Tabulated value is 0.93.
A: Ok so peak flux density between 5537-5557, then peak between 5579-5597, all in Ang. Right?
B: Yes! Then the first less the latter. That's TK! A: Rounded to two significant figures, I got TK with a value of -0.34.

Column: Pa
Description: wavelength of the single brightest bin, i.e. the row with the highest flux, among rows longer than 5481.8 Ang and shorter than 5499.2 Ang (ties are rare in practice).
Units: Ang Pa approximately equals 5498.0 Ang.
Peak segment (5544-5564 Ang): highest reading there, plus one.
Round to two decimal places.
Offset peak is 3.44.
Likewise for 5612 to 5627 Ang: 3.63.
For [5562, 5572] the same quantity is 3.44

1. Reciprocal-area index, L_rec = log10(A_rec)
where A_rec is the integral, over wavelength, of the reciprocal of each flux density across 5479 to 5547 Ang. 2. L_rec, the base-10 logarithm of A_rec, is 1.43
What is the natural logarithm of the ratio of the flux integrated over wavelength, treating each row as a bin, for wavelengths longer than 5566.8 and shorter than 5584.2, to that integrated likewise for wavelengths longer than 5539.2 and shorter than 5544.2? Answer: 1.3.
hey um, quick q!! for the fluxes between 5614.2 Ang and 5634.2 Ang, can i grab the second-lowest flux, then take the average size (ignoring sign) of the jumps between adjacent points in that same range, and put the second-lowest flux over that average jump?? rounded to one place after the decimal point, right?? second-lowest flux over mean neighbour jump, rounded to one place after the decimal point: 31.6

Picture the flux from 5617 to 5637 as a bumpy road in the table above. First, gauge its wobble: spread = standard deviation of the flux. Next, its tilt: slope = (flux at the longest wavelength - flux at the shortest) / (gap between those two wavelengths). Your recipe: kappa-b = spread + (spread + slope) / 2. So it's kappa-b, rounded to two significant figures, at 0.12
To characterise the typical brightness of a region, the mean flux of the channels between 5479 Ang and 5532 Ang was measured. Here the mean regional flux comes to 2.57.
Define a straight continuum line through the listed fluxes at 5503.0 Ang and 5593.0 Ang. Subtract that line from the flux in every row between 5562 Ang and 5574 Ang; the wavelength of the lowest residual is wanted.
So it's 5568.0 Ang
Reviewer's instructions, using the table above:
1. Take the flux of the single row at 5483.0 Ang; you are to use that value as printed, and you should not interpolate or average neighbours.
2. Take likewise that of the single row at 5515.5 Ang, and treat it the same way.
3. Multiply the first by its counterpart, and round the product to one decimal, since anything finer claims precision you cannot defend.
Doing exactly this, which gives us 6.7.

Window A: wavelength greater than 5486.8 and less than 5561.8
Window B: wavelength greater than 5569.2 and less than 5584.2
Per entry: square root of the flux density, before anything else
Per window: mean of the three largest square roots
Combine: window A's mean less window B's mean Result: 0.09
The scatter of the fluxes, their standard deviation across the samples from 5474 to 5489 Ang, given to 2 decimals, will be 0.07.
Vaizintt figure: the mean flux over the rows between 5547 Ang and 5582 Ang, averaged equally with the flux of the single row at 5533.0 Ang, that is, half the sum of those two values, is 2.42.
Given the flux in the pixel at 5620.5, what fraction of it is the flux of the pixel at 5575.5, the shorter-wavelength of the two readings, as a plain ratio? 0.98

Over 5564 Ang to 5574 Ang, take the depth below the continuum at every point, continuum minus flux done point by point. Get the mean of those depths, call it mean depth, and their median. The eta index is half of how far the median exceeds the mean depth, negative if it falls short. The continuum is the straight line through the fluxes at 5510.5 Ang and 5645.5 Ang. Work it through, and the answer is 0.003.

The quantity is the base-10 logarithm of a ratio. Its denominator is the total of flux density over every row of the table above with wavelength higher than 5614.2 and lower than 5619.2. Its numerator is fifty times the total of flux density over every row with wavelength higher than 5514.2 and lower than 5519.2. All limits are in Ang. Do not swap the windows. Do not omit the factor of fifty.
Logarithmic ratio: 1.725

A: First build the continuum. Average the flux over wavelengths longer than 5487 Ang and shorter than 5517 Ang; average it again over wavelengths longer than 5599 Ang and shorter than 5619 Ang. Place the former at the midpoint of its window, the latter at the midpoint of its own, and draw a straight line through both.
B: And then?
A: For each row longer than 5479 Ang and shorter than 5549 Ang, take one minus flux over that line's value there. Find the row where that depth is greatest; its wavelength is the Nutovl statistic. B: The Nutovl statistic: 5545.5 Ang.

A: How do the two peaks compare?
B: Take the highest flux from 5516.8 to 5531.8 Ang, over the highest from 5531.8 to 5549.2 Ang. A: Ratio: 1.00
